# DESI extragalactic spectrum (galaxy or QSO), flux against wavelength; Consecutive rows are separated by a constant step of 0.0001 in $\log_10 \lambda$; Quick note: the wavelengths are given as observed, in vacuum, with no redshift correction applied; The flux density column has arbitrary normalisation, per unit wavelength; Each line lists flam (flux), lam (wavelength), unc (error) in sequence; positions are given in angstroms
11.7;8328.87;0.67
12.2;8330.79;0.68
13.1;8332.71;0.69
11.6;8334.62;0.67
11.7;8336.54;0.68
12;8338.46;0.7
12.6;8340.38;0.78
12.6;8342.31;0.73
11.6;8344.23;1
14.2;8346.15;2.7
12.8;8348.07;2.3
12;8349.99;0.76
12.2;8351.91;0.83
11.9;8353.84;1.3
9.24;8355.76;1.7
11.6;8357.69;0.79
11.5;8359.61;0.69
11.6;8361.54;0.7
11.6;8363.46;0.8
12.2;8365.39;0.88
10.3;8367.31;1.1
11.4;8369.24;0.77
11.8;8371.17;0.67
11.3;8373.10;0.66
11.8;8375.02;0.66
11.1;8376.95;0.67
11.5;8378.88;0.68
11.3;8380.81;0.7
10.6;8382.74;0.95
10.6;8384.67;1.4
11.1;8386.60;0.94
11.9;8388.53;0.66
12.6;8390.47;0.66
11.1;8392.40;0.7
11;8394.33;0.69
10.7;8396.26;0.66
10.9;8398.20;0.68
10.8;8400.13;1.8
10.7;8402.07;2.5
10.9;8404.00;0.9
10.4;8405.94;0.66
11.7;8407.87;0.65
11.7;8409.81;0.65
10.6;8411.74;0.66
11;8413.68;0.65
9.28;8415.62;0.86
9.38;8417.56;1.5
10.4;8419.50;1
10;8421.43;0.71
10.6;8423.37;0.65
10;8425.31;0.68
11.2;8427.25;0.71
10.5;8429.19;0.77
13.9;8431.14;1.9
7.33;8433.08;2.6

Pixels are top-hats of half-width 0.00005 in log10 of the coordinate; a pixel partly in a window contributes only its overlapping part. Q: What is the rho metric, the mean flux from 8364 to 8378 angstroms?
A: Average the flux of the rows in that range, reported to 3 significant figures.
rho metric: 11.4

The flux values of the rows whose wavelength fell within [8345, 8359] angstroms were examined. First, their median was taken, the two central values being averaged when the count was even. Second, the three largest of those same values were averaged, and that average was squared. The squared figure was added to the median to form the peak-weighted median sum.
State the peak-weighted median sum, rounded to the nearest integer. 183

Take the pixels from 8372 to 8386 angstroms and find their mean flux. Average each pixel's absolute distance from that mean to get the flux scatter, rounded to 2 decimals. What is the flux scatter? 0.35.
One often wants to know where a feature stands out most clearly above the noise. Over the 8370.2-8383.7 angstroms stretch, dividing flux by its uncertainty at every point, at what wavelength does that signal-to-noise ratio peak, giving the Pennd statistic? 8375.02 angstroms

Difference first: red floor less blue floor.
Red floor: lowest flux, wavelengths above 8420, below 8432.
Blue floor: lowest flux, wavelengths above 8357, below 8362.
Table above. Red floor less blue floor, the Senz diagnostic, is -1.5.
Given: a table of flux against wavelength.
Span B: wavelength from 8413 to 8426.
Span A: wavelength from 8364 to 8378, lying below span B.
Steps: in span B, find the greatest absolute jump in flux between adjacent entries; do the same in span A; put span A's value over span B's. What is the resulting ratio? 1.1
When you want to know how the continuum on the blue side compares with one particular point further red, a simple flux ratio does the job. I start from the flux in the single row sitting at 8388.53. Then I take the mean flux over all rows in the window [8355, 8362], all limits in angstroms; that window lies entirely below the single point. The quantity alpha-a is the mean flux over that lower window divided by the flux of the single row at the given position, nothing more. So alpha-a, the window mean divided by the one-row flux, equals 0.92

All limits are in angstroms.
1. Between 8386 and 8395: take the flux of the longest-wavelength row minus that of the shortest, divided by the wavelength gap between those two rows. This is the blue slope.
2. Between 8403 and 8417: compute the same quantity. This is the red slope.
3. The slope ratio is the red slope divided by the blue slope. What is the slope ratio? 10.8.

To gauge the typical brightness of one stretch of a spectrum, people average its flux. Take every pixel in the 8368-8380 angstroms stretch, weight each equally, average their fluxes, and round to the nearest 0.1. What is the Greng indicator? 11.5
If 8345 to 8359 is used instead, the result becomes 12.0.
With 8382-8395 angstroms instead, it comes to 11.3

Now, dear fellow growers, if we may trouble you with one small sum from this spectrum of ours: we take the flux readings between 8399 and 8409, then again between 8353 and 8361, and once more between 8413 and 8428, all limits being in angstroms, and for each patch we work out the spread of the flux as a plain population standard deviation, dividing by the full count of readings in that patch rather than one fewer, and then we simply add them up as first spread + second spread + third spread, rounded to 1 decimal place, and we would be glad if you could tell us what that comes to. 2.1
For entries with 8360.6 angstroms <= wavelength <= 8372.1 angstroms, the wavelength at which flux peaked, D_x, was 8365.39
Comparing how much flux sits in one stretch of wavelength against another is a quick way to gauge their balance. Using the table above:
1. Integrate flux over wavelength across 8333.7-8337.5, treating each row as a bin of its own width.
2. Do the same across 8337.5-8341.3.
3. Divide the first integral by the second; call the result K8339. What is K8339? 0.95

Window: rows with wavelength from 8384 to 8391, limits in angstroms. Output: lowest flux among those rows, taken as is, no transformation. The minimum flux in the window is 10.6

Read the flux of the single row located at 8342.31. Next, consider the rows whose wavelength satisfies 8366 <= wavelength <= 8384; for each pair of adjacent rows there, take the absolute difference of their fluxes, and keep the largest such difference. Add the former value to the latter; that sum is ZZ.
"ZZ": 13.7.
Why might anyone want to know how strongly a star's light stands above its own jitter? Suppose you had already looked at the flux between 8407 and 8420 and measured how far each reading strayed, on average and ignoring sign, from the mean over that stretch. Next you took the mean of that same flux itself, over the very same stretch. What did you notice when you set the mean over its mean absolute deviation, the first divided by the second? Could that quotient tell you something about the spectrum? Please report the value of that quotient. 14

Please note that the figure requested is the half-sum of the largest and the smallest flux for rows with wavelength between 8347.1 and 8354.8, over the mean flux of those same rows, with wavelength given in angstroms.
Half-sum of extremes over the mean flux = 1.01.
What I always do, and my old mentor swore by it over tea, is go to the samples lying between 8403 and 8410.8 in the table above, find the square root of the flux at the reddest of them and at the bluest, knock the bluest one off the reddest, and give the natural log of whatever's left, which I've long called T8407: -2.1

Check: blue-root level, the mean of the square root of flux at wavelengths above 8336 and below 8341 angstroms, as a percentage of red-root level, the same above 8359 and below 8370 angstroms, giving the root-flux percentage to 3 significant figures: 103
